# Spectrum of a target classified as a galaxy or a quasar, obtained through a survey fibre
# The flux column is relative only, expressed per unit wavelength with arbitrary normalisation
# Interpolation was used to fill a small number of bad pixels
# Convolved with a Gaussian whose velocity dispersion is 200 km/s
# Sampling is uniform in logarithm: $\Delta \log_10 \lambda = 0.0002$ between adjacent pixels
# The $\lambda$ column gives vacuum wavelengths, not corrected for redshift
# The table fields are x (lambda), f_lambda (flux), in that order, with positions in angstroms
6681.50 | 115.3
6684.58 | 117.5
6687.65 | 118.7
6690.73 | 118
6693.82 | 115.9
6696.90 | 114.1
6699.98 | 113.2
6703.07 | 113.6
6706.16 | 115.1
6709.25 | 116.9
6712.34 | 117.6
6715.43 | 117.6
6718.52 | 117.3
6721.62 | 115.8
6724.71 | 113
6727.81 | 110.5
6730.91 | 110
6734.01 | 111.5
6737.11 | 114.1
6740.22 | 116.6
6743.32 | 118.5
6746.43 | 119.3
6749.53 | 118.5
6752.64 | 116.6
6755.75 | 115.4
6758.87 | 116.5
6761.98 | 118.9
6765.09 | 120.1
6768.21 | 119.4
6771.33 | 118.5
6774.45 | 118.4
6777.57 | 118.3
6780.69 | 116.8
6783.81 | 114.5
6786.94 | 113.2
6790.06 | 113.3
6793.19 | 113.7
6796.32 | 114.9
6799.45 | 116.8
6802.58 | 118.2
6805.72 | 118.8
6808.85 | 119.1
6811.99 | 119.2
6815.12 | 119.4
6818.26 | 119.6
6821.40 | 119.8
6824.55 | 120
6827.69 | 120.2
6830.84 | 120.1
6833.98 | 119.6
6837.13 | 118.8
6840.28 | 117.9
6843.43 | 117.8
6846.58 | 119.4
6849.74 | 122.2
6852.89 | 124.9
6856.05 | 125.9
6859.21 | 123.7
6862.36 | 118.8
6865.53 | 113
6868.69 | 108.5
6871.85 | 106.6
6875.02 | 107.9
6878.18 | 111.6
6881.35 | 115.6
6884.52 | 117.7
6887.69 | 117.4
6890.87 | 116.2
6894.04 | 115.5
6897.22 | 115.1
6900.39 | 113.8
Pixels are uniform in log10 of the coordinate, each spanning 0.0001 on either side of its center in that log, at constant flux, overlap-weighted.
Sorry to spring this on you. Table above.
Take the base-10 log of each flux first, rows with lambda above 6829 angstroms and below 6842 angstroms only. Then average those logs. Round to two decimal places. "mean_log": 2.08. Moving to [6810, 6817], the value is 2.08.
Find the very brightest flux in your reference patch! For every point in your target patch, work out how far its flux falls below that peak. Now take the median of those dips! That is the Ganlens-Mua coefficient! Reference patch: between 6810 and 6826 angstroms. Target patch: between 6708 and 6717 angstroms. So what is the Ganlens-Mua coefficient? 2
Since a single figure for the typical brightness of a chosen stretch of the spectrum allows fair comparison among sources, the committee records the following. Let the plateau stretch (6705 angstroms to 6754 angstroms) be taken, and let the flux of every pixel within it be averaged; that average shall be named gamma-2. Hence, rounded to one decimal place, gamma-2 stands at 115.6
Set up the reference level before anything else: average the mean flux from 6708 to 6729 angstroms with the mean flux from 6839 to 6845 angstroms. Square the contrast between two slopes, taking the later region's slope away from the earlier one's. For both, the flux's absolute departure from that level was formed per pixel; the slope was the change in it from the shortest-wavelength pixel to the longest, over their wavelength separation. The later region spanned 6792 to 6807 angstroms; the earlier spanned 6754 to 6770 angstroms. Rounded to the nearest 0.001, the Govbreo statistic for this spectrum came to 0.034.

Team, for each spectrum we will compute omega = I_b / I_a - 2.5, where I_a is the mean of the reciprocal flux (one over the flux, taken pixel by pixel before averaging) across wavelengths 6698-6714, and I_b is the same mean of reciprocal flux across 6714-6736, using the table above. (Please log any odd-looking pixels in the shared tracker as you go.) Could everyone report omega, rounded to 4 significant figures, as -1.485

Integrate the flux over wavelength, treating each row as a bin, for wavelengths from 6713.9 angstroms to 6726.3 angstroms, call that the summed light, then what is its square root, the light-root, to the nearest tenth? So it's 37.9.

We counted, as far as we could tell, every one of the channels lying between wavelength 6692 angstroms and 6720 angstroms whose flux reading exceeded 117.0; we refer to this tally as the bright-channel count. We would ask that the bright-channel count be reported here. 3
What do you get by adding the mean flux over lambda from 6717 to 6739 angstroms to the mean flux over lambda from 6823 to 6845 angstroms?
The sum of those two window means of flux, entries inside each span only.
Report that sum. 232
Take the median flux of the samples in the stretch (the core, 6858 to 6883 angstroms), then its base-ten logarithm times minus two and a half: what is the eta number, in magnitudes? -5.13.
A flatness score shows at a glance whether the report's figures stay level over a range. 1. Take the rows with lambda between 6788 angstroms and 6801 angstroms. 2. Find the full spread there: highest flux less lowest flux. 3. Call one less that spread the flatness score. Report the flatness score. -2.5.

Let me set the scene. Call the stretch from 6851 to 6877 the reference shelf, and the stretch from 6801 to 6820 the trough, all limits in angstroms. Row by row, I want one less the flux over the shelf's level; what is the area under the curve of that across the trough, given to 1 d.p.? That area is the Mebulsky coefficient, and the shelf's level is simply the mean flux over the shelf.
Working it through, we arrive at -0.5 angstroms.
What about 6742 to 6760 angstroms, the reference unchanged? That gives -0.2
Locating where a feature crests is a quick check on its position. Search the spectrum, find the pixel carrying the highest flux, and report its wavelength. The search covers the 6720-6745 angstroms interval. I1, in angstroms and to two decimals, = 6743.32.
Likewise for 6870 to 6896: 6884.52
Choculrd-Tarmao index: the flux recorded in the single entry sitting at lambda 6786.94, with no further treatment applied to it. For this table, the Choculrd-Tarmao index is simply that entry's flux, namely 113.2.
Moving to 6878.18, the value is 111.6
